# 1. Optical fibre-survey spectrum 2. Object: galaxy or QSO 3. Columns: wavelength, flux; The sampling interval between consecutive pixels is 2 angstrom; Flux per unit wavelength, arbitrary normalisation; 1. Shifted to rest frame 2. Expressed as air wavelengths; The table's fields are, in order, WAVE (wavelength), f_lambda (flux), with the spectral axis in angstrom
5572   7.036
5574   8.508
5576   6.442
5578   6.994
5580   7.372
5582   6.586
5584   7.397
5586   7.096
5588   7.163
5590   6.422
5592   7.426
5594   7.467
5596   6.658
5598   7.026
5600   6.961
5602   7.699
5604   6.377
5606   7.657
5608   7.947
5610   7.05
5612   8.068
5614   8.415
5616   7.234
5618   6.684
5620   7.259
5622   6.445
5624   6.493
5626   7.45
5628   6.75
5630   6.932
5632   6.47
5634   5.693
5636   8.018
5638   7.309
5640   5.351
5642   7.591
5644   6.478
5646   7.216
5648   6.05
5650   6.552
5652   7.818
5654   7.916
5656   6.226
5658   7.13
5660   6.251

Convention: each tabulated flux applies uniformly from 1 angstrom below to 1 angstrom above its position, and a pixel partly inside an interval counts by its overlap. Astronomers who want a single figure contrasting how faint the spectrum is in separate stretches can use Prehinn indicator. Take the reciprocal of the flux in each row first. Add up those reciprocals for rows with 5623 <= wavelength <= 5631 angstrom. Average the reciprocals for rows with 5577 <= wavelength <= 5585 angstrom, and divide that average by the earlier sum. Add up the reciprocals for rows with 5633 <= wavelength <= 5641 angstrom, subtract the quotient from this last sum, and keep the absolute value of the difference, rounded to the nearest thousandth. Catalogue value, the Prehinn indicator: 0.381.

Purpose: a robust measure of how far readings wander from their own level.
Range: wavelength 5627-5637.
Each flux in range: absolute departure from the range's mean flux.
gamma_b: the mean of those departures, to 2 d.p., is 0.56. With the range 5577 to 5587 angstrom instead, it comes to 0.24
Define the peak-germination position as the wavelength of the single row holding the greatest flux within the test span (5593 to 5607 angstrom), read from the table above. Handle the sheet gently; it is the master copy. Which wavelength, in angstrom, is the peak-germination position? 5602 angstrom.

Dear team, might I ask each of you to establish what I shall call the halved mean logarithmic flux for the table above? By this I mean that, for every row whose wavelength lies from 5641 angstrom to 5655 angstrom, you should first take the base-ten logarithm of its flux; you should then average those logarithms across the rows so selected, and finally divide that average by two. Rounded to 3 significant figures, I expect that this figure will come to 0.424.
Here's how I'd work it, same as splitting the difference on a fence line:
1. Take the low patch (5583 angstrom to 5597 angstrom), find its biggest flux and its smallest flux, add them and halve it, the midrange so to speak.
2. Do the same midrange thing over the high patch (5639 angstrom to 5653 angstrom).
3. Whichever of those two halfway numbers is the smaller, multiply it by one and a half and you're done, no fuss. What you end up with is 9.9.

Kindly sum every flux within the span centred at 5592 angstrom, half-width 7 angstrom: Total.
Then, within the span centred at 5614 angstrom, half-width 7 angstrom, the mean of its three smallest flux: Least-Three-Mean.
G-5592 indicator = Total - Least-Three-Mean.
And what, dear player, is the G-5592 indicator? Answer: 42.3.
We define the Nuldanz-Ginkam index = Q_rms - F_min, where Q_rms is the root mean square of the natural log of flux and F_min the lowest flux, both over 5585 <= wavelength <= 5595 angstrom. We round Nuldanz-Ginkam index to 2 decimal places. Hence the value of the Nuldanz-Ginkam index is -4.46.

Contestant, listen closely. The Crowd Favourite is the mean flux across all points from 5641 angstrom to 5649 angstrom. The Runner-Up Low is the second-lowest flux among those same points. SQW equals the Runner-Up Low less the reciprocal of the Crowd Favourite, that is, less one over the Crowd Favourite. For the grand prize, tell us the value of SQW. 6.33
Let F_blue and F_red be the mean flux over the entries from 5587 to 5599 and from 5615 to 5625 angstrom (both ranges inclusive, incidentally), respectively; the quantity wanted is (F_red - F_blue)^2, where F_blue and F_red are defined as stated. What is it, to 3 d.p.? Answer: 0.042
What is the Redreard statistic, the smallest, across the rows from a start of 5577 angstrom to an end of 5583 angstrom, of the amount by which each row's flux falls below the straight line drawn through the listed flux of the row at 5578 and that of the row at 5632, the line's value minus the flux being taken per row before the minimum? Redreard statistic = -0.4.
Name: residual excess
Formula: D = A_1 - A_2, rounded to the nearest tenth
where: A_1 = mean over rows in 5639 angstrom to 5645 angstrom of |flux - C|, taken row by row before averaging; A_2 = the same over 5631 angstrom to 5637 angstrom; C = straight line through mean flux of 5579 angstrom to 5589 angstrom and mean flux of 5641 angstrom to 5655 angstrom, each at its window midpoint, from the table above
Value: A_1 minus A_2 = 0.0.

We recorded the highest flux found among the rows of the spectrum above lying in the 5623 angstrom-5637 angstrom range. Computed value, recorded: 8.018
